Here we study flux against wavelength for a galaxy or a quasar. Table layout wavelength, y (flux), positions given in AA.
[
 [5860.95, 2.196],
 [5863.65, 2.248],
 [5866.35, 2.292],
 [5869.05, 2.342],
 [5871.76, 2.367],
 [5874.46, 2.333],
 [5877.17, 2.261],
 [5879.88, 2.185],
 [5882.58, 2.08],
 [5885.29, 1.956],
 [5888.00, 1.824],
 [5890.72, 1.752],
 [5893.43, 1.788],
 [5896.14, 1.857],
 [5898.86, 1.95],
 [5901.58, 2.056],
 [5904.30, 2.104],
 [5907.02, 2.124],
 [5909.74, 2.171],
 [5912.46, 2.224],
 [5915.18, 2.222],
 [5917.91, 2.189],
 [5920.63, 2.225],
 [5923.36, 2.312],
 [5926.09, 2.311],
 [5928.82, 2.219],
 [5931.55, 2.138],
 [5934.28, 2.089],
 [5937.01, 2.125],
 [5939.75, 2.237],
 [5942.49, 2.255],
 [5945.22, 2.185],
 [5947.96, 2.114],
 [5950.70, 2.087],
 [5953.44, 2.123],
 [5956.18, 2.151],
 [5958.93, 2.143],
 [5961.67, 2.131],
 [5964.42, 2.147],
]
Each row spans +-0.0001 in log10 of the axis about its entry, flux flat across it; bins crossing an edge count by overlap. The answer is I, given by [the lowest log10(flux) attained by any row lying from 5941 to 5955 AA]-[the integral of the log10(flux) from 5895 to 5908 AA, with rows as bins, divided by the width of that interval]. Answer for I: 0.015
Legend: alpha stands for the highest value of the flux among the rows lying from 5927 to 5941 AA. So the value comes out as 2.237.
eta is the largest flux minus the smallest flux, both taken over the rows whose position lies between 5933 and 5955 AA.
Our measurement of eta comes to 0.17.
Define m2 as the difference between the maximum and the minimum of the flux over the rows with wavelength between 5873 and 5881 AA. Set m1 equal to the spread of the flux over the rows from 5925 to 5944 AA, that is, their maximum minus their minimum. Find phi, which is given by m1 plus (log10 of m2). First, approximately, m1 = 0.222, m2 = 0.148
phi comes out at -0.61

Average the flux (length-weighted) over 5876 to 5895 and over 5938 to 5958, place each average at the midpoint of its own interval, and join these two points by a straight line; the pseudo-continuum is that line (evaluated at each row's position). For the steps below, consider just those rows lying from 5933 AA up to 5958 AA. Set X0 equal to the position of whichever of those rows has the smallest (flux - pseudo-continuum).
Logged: 5950.70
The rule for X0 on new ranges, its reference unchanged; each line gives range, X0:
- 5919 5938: 5934.28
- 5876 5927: 5890.72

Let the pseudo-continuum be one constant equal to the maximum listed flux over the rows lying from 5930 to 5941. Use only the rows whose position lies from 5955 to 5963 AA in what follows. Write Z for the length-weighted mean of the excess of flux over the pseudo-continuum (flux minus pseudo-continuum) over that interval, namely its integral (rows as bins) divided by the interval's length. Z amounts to -0.10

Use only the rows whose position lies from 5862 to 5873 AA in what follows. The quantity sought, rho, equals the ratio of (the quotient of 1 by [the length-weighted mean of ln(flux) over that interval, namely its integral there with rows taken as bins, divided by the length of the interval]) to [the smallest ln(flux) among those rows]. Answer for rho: 1.48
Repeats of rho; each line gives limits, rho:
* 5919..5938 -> 1.72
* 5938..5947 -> 1.61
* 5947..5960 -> 1.81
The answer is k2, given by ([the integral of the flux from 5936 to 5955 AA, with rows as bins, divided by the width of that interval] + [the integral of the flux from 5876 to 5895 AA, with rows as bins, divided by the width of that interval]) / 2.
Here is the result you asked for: 2.07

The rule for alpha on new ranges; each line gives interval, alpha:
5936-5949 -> 2.255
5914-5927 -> 2.312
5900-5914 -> 2.224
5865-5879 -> 2.367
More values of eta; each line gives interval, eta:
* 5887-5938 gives 0.56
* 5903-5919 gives 0.12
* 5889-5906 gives 0.35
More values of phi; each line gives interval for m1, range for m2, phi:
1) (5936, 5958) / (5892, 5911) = -0.25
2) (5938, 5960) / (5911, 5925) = -0.74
